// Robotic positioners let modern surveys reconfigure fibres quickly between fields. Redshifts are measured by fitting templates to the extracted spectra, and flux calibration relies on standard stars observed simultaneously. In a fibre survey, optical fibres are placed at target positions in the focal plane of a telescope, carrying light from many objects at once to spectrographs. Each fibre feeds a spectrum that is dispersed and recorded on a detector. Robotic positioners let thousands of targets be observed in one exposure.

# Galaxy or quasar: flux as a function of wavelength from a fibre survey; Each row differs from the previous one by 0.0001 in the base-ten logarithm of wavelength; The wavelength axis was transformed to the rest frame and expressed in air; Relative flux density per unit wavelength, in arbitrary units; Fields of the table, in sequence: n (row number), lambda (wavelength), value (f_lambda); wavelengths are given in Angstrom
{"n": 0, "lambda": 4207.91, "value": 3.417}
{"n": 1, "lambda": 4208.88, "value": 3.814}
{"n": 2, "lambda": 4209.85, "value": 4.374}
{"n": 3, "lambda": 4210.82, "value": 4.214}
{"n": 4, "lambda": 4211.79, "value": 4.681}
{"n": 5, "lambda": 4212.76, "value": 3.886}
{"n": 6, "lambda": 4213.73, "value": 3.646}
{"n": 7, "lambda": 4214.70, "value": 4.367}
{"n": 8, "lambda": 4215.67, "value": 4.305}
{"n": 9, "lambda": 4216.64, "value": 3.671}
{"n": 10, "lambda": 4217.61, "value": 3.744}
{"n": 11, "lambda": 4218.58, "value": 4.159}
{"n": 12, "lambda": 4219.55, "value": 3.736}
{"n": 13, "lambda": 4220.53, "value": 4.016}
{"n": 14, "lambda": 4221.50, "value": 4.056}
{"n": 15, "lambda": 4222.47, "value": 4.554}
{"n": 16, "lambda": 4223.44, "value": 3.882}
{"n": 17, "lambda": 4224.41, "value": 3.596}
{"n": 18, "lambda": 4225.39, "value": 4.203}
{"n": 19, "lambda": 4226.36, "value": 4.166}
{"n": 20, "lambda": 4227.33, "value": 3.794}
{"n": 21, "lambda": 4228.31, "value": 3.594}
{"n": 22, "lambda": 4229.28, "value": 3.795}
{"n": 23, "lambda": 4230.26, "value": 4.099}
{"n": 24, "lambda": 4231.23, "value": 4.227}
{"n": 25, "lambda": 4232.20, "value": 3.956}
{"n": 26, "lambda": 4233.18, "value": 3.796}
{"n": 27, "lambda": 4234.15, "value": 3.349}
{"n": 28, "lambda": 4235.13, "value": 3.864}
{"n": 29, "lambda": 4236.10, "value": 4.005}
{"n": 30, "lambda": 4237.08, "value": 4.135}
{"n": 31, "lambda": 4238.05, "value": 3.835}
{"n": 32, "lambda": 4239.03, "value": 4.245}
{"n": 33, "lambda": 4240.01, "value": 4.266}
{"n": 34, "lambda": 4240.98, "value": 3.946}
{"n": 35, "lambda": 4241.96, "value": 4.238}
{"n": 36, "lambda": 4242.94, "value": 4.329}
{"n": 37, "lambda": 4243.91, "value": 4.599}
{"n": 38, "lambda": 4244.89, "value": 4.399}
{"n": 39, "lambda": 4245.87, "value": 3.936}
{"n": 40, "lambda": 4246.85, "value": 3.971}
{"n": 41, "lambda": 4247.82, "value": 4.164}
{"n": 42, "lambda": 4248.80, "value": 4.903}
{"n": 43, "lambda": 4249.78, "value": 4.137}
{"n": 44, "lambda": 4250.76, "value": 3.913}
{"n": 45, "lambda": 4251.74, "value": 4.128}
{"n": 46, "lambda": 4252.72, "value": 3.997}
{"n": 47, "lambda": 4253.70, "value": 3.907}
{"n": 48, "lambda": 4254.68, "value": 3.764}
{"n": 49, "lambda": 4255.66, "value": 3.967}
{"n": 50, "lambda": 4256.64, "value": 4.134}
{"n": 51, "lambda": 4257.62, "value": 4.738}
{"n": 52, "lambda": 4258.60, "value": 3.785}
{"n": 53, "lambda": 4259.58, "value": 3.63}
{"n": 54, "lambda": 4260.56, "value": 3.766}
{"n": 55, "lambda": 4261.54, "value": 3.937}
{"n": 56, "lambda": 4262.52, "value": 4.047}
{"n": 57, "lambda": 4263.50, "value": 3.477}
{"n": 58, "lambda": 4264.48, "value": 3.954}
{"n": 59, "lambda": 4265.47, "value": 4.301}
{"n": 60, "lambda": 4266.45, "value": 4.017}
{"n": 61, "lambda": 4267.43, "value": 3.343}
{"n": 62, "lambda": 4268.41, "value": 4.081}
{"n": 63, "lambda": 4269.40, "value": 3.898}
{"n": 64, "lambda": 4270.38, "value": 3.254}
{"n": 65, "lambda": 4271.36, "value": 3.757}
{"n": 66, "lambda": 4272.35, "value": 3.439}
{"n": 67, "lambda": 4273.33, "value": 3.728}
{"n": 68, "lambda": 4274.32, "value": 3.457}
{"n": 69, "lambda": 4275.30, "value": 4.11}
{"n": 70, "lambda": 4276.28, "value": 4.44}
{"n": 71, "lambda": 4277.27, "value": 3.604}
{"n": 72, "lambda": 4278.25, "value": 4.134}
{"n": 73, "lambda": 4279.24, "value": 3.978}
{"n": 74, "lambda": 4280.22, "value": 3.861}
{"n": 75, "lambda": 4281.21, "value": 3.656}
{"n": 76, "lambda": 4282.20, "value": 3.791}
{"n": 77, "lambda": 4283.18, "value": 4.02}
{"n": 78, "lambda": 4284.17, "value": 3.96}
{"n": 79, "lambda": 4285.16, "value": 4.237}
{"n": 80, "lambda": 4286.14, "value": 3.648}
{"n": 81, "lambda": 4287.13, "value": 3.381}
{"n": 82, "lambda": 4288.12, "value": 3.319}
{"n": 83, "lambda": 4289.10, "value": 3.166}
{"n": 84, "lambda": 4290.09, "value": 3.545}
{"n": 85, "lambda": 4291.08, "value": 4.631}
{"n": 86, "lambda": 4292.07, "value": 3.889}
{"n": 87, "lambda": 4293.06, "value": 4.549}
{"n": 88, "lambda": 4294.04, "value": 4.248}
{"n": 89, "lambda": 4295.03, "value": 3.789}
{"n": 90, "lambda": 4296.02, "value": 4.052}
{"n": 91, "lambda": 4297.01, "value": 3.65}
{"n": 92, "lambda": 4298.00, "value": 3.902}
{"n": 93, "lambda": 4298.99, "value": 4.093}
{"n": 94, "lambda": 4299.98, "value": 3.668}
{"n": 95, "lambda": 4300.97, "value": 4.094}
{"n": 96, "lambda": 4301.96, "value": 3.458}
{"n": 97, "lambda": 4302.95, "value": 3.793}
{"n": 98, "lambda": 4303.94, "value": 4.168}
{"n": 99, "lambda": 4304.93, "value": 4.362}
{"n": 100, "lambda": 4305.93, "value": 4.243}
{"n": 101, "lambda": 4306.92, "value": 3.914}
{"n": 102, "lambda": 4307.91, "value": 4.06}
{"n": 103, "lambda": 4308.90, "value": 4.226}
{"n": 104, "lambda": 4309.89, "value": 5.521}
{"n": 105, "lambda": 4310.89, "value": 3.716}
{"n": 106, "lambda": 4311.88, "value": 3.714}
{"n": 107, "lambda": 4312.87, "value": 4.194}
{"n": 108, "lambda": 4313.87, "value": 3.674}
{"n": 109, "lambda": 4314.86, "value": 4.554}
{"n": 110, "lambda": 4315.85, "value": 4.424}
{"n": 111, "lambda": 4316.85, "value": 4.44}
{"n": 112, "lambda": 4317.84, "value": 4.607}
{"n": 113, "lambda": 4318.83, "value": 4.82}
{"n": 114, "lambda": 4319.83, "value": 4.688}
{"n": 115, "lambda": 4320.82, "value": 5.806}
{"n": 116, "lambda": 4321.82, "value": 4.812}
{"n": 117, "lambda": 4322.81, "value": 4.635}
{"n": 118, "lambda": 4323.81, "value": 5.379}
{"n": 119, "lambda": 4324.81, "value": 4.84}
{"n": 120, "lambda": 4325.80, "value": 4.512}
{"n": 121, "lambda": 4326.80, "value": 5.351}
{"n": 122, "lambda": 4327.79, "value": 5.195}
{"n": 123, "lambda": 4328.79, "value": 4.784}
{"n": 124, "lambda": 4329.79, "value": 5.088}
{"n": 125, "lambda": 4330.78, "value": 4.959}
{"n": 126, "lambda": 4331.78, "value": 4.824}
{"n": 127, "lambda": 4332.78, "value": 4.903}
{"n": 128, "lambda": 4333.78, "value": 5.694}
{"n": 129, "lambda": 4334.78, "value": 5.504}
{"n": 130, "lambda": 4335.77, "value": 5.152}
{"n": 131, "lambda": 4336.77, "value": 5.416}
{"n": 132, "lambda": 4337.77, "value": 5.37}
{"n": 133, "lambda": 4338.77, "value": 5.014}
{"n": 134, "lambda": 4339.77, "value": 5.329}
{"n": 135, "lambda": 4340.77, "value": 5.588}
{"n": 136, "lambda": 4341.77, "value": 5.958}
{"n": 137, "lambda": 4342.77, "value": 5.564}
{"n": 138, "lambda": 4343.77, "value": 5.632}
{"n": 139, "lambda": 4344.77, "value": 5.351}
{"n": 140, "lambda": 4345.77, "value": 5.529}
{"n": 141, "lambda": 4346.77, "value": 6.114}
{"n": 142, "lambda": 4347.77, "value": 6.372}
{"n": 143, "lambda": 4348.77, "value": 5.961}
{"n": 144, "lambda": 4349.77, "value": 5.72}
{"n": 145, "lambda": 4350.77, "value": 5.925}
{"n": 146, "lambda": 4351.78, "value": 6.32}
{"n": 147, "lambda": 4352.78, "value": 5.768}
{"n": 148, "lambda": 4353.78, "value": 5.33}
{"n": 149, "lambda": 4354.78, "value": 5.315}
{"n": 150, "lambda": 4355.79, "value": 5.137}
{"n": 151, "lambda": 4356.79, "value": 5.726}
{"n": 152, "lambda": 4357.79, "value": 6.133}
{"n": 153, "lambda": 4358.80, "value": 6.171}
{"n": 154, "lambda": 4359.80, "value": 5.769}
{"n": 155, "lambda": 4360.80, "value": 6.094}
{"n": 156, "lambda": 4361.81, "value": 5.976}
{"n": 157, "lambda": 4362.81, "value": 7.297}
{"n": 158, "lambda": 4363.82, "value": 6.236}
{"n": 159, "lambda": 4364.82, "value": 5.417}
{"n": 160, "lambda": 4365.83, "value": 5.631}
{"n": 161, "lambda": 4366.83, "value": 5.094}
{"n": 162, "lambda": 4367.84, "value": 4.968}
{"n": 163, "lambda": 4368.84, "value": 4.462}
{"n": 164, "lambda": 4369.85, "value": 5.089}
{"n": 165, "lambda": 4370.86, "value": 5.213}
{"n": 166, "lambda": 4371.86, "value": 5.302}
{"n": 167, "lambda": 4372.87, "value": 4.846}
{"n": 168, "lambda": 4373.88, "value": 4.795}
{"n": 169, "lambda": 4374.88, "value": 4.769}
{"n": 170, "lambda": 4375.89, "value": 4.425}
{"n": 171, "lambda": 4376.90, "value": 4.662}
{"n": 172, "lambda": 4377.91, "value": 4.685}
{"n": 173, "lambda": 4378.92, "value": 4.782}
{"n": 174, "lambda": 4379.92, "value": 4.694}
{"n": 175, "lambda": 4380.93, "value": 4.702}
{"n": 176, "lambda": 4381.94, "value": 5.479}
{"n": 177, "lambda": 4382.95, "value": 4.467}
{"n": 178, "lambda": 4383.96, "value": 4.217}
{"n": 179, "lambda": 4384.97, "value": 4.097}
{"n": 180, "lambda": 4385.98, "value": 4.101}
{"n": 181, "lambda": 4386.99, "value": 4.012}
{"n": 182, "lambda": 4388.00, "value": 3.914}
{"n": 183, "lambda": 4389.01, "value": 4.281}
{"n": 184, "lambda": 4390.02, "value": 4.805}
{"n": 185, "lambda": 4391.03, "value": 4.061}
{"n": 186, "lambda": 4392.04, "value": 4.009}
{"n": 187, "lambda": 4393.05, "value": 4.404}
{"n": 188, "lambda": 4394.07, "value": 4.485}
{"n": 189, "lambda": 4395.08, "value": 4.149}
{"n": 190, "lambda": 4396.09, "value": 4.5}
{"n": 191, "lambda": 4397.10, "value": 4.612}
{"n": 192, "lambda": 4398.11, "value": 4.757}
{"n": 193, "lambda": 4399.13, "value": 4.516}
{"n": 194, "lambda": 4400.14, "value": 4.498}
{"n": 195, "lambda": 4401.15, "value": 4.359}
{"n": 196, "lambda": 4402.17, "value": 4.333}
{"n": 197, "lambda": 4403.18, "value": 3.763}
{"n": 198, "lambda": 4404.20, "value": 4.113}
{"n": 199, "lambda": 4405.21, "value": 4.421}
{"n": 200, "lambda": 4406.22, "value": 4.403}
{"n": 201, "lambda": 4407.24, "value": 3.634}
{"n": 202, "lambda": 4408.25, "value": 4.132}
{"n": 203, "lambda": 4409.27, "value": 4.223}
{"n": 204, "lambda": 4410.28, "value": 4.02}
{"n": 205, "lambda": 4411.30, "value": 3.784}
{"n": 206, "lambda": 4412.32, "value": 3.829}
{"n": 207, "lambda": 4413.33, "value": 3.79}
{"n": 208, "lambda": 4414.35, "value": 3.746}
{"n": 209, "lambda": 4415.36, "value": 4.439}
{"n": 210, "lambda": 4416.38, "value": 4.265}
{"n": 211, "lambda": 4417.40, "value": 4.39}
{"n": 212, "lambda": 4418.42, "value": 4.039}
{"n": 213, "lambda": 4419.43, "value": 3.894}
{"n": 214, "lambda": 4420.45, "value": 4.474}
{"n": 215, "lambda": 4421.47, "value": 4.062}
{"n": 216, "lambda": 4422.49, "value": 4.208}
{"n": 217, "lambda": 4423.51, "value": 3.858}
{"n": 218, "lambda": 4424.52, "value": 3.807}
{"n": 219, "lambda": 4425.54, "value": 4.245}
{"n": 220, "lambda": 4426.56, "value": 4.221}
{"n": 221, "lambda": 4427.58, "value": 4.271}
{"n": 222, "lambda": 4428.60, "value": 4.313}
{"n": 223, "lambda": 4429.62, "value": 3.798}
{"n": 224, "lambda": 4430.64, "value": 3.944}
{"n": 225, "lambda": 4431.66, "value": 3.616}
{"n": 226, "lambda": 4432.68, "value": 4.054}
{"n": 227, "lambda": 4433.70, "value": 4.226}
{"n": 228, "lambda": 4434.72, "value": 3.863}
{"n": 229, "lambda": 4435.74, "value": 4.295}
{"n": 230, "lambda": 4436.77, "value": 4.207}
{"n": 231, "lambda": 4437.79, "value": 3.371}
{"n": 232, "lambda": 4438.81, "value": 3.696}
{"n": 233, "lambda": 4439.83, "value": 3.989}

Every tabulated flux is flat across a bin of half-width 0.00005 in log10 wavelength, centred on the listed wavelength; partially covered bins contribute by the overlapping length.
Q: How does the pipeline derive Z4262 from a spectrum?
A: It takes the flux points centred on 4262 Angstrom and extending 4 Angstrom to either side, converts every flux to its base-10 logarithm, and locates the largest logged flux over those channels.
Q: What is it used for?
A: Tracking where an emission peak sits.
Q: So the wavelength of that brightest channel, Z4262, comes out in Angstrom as 4265.47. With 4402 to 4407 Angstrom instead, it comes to 4405.21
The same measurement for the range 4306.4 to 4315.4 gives 4309.89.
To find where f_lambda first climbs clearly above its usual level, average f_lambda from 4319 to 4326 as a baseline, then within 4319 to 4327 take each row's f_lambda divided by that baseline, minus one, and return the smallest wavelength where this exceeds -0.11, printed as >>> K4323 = 4319.83 Angstrom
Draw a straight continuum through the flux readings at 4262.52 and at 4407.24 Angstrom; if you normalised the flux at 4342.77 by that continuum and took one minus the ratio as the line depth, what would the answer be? -0.5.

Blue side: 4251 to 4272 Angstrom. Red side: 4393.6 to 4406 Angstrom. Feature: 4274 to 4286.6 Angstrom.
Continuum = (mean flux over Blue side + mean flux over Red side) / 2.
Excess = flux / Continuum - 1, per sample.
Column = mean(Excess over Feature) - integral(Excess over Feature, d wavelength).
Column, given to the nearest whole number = 1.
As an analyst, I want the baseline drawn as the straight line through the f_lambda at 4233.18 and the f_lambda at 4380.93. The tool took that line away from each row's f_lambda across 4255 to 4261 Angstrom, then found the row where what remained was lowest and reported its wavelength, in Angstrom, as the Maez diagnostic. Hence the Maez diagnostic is 4259.58 Angstrom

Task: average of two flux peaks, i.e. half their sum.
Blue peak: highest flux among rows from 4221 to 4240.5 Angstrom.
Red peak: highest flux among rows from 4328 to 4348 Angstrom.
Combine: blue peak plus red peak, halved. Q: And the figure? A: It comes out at 5.5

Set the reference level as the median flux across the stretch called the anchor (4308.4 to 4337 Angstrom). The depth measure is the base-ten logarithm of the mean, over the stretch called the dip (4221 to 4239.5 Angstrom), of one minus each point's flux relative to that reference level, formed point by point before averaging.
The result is -0.75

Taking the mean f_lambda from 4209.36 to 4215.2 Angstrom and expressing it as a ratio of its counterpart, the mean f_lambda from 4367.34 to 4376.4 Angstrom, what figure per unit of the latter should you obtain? 0.86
